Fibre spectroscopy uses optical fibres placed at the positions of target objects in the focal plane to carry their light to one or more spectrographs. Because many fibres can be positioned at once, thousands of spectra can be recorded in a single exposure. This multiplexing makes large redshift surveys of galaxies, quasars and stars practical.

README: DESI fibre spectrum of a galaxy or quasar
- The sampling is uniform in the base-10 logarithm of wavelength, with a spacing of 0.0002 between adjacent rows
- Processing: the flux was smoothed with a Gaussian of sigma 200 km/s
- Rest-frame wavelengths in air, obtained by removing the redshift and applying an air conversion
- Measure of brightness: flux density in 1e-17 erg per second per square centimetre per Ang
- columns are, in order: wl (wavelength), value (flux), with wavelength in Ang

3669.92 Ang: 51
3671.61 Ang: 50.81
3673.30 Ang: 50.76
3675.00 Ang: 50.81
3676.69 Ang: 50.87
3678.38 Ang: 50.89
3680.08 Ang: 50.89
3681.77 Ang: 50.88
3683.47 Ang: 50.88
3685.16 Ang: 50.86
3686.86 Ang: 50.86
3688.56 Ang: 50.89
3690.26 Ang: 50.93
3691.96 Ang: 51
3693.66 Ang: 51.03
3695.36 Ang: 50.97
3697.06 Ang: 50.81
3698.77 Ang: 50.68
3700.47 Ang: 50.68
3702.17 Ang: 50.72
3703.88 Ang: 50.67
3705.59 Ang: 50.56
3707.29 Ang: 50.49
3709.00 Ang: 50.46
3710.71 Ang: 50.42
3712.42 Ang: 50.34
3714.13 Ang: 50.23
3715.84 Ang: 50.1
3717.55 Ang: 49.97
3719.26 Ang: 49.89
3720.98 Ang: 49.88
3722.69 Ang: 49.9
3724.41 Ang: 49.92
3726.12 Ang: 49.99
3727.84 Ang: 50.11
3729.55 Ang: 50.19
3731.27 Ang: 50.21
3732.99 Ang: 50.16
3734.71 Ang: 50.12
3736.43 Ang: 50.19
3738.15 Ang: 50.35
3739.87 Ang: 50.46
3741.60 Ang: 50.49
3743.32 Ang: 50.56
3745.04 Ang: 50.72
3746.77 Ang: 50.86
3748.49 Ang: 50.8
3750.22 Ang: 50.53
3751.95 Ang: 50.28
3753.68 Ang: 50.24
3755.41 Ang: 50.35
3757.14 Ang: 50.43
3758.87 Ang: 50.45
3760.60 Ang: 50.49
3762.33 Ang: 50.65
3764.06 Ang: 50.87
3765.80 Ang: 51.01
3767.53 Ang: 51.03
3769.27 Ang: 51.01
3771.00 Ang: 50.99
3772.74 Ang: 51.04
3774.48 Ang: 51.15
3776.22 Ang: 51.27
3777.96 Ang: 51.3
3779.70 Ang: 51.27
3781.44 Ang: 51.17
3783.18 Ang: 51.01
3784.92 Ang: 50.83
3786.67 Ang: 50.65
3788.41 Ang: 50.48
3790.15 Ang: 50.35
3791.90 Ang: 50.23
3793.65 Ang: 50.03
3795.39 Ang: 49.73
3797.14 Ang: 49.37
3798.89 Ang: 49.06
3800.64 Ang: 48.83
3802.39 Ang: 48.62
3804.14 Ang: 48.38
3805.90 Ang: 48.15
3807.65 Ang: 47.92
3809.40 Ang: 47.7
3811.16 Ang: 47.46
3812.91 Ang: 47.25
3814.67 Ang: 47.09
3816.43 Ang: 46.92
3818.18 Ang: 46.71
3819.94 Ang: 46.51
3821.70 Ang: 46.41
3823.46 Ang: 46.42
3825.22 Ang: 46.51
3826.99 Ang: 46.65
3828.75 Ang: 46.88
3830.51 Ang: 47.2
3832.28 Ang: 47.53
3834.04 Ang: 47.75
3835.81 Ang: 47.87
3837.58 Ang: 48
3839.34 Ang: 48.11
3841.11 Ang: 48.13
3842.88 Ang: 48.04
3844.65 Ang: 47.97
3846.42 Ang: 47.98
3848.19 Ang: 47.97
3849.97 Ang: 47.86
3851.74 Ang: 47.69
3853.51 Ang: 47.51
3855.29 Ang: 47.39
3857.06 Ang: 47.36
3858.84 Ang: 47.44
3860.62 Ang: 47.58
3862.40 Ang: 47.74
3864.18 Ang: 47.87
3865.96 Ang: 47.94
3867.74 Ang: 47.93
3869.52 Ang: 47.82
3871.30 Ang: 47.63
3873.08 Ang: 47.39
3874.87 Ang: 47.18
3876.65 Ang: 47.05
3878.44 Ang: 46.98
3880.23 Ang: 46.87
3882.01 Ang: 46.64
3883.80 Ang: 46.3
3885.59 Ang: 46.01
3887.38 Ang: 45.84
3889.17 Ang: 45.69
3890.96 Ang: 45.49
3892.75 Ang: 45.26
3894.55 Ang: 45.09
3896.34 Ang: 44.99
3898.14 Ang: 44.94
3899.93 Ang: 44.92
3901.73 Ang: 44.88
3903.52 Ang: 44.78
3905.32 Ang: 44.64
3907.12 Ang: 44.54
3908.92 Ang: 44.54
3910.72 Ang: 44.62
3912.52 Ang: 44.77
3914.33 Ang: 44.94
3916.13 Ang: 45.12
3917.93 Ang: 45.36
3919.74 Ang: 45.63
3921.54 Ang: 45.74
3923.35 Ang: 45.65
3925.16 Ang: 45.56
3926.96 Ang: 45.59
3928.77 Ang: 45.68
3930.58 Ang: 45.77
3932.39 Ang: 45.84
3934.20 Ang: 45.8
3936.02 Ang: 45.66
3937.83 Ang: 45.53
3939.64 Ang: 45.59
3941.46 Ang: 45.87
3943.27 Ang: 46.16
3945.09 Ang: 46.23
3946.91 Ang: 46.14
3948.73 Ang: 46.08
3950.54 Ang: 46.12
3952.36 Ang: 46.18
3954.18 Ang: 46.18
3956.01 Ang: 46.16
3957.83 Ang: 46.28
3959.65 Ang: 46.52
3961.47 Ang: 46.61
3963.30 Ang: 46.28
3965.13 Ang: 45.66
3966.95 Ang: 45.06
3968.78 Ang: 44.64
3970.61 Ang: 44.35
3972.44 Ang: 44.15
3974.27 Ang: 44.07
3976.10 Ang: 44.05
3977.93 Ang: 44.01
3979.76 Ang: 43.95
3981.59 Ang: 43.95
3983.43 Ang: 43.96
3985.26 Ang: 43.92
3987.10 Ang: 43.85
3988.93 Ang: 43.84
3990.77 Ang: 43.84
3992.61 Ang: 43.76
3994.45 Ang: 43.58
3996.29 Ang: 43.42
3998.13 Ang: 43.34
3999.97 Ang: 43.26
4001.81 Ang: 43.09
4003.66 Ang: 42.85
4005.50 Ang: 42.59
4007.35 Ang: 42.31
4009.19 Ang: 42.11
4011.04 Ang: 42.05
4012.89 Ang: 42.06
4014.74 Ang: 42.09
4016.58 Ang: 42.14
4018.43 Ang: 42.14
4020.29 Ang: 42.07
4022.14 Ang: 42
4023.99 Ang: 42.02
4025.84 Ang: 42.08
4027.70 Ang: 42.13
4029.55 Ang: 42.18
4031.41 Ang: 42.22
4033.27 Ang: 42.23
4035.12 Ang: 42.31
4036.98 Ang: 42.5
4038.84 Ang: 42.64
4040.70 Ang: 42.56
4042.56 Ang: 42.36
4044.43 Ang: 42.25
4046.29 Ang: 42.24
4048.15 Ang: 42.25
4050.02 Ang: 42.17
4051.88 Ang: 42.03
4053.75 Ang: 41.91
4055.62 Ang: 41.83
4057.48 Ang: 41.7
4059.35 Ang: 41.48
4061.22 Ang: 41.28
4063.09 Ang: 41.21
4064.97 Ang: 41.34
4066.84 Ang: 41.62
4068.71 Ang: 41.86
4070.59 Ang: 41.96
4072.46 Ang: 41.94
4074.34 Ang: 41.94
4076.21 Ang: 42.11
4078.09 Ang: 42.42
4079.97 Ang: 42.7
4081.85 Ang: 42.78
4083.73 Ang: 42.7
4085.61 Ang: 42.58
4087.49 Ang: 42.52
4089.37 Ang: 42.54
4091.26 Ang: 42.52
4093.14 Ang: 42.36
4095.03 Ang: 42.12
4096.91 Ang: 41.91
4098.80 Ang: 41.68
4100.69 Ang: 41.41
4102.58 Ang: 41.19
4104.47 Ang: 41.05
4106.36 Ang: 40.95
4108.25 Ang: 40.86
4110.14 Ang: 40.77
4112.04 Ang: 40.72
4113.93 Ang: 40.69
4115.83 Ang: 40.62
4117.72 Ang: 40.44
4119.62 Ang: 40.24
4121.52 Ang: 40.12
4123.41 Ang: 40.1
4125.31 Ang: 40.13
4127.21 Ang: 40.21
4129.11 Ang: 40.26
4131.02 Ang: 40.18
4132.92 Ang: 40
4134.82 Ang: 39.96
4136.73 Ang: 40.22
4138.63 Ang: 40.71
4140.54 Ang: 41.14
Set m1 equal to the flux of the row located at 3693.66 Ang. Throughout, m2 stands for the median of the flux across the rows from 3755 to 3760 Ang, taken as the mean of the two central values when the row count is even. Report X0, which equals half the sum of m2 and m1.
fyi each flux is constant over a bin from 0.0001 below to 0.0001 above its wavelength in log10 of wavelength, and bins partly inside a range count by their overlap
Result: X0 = 51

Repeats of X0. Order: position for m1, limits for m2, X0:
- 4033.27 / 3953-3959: 44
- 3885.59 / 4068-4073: 44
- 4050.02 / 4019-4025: 42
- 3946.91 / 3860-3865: 47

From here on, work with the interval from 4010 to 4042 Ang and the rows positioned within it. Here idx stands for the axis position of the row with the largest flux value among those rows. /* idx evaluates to 4038.84 Ang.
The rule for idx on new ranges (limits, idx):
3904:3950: 3945.09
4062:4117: 4081.85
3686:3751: 3693.66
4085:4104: 4085.61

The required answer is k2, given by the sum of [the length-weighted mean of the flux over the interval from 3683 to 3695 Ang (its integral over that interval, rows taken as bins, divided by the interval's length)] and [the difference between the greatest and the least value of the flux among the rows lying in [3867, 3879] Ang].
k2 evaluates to 51.9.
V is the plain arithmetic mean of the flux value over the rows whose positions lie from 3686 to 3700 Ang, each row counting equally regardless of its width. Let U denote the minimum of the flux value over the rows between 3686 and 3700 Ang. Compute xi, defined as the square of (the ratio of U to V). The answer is 0.992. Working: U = 50.68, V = 51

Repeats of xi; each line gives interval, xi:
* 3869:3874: 0.991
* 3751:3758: 0.997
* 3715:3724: 0.997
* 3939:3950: 0.982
